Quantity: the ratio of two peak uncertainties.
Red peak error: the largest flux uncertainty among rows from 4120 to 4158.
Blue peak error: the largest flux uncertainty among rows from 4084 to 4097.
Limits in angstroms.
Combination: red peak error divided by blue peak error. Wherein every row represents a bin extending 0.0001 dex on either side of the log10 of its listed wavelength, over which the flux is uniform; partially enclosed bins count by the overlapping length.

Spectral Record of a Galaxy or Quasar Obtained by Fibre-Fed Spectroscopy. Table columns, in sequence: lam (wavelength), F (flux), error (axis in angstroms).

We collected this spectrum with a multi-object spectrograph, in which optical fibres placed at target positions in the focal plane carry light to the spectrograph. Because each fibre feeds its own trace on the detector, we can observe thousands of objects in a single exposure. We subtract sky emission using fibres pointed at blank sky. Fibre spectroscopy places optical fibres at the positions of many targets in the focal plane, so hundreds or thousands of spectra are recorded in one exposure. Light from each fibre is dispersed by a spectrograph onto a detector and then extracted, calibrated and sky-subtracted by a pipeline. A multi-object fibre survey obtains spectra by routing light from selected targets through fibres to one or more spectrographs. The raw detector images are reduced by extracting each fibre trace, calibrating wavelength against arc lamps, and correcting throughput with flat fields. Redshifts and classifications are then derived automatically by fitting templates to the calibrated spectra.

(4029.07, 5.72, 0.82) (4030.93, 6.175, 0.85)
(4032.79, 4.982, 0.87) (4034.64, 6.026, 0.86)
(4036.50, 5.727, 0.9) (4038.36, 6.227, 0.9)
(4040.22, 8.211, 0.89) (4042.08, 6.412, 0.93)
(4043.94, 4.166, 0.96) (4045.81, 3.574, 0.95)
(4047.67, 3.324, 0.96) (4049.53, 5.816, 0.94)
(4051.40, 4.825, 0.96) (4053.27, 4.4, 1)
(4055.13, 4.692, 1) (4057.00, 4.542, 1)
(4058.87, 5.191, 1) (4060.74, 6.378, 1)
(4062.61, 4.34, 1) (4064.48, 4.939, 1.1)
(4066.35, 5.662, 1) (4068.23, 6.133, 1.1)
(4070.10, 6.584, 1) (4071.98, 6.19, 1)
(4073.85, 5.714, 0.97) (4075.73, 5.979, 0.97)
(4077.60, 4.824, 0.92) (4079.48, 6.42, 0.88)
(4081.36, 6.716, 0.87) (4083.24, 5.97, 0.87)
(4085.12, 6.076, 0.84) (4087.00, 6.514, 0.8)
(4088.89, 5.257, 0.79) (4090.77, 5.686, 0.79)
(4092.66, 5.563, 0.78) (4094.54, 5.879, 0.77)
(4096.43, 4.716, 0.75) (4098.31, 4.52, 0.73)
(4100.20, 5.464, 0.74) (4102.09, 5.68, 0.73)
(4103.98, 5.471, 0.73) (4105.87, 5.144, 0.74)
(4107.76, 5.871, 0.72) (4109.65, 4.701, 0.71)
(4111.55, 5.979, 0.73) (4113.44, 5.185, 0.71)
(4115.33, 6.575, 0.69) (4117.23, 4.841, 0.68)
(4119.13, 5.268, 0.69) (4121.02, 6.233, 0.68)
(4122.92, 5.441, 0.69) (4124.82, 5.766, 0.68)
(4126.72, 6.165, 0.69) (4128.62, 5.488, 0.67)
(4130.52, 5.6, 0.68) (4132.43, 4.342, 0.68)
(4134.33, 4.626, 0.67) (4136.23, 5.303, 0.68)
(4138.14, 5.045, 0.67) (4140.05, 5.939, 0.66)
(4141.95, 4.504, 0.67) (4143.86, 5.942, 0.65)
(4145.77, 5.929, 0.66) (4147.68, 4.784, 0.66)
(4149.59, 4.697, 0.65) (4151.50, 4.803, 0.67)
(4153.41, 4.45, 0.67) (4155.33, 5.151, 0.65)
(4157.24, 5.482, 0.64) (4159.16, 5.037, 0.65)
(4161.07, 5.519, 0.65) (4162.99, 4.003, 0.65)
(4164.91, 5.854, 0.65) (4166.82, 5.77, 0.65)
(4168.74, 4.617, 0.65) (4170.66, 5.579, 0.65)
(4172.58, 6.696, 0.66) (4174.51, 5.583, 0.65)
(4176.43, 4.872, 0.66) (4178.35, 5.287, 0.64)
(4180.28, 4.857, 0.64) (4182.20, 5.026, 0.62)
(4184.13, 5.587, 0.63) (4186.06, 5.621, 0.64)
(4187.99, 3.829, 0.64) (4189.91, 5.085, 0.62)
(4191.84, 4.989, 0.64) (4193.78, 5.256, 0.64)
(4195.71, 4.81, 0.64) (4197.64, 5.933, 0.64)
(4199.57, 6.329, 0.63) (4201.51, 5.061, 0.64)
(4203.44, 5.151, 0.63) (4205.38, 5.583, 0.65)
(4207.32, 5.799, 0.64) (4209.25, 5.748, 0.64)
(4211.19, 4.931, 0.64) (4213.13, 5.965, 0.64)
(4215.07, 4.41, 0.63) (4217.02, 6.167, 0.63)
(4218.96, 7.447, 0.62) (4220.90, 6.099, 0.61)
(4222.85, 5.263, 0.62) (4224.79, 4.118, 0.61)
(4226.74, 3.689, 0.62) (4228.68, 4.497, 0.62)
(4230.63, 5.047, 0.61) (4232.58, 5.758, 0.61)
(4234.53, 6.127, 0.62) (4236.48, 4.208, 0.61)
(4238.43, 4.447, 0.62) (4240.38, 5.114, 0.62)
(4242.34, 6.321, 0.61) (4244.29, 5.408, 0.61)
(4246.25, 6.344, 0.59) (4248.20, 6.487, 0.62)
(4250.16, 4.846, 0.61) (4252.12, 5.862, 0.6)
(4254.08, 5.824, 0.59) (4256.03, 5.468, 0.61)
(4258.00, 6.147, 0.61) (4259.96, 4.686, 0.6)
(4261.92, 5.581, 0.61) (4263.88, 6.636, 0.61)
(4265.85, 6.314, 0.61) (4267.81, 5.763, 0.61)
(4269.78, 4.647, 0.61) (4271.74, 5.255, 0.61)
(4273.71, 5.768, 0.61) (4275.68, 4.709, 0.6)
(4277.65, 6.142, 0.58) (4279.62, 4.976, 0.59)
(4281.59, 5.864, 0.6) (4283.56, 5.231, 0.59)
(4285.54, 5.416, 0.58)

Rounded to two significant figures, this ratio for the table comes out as 0.82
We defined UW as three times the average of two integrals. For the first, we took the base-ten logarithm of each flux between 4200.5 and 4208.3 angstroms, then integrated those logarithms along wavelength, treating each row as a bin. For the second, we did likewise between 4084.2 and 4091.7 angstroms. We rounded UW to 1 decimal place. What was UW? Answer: 17.2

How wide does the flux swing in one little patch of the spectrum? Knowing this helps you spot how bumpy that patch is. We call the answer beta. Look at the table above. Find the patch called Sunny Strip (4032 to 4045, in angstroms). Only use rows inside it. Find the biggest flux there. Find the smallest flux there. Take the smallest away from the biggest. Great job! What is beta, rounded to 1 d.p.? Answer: 4.0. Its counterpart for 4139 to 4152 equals 1.4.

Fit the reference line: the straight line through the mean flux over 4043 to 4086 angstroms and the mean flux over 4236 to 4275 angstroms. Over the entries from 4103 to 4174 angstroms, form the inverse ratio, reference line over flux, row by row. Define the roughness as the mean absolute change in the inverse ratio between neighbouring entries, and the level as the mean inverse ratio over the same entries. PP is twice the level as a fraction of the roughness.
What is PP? 14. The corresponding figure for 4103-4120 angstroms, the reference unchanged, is 11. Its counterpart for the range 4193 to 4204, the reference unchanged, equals 17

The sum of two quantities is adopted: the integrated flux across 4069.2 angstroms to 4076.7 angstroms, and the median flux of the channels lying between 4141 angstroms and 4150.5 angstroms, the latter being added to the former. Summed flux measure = 51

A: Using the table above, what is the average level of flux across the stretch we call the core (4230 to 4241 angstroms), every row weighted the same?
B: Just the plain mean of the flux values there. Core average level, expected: 5.12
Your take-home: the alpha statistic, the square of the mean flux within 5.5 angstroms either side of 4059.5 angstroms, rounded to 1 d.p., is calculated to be 25.1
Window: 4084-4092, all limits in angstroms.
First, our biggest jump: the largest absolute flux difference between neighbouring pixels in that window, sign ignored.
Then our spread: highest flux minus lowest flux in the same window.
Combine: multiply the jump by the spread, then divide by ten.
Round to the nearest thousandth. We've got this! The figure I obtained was 0.158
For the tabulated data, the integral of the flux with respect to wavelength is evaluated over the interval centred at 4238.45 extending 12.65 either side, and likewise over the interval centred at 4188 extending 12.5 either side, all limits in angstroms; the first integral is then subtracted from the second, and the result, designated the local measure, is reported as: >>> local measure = -3.2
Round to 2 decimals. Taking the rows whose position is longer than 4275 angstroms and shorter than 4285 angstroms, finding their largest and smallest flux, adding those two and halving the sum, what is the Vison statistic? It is 5.43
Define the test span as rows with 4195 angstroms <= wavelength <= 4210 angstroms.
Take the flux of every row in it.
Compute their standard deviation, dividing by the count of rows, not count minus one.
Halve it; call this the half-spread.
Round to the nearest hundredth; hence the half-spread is 0.24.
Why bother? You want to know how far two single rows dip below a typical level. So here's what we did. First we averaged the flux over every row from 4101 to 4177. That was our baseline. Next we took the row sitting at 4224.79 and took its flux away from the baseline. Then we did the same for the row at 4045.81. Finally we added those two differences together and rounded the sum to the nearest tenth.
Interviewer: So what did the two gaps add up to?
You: 3.0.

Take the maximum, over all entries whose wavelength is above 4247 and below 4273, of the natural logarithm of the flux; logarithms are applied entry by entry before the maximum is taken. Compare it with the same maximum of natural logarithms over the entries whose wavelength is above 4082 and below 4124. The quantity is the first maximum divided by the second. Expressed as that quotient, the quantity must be 1.00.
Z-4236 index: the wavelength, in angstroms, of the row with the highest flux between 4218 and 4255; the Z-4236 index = 4218.96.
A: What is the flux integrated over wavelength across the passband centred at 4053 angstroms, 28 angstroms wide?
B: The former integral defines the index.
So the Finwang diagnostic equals 143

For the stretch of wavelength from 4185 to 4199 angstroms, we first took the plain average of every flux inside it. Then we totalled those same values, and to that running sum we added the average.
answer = 41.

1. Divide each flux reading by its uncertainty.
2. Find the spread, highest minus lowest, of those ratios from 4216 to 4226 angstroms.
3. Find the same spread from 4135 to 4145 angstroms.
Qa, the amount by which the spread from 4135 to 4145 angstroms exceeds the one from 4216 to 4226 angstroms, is -2.8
